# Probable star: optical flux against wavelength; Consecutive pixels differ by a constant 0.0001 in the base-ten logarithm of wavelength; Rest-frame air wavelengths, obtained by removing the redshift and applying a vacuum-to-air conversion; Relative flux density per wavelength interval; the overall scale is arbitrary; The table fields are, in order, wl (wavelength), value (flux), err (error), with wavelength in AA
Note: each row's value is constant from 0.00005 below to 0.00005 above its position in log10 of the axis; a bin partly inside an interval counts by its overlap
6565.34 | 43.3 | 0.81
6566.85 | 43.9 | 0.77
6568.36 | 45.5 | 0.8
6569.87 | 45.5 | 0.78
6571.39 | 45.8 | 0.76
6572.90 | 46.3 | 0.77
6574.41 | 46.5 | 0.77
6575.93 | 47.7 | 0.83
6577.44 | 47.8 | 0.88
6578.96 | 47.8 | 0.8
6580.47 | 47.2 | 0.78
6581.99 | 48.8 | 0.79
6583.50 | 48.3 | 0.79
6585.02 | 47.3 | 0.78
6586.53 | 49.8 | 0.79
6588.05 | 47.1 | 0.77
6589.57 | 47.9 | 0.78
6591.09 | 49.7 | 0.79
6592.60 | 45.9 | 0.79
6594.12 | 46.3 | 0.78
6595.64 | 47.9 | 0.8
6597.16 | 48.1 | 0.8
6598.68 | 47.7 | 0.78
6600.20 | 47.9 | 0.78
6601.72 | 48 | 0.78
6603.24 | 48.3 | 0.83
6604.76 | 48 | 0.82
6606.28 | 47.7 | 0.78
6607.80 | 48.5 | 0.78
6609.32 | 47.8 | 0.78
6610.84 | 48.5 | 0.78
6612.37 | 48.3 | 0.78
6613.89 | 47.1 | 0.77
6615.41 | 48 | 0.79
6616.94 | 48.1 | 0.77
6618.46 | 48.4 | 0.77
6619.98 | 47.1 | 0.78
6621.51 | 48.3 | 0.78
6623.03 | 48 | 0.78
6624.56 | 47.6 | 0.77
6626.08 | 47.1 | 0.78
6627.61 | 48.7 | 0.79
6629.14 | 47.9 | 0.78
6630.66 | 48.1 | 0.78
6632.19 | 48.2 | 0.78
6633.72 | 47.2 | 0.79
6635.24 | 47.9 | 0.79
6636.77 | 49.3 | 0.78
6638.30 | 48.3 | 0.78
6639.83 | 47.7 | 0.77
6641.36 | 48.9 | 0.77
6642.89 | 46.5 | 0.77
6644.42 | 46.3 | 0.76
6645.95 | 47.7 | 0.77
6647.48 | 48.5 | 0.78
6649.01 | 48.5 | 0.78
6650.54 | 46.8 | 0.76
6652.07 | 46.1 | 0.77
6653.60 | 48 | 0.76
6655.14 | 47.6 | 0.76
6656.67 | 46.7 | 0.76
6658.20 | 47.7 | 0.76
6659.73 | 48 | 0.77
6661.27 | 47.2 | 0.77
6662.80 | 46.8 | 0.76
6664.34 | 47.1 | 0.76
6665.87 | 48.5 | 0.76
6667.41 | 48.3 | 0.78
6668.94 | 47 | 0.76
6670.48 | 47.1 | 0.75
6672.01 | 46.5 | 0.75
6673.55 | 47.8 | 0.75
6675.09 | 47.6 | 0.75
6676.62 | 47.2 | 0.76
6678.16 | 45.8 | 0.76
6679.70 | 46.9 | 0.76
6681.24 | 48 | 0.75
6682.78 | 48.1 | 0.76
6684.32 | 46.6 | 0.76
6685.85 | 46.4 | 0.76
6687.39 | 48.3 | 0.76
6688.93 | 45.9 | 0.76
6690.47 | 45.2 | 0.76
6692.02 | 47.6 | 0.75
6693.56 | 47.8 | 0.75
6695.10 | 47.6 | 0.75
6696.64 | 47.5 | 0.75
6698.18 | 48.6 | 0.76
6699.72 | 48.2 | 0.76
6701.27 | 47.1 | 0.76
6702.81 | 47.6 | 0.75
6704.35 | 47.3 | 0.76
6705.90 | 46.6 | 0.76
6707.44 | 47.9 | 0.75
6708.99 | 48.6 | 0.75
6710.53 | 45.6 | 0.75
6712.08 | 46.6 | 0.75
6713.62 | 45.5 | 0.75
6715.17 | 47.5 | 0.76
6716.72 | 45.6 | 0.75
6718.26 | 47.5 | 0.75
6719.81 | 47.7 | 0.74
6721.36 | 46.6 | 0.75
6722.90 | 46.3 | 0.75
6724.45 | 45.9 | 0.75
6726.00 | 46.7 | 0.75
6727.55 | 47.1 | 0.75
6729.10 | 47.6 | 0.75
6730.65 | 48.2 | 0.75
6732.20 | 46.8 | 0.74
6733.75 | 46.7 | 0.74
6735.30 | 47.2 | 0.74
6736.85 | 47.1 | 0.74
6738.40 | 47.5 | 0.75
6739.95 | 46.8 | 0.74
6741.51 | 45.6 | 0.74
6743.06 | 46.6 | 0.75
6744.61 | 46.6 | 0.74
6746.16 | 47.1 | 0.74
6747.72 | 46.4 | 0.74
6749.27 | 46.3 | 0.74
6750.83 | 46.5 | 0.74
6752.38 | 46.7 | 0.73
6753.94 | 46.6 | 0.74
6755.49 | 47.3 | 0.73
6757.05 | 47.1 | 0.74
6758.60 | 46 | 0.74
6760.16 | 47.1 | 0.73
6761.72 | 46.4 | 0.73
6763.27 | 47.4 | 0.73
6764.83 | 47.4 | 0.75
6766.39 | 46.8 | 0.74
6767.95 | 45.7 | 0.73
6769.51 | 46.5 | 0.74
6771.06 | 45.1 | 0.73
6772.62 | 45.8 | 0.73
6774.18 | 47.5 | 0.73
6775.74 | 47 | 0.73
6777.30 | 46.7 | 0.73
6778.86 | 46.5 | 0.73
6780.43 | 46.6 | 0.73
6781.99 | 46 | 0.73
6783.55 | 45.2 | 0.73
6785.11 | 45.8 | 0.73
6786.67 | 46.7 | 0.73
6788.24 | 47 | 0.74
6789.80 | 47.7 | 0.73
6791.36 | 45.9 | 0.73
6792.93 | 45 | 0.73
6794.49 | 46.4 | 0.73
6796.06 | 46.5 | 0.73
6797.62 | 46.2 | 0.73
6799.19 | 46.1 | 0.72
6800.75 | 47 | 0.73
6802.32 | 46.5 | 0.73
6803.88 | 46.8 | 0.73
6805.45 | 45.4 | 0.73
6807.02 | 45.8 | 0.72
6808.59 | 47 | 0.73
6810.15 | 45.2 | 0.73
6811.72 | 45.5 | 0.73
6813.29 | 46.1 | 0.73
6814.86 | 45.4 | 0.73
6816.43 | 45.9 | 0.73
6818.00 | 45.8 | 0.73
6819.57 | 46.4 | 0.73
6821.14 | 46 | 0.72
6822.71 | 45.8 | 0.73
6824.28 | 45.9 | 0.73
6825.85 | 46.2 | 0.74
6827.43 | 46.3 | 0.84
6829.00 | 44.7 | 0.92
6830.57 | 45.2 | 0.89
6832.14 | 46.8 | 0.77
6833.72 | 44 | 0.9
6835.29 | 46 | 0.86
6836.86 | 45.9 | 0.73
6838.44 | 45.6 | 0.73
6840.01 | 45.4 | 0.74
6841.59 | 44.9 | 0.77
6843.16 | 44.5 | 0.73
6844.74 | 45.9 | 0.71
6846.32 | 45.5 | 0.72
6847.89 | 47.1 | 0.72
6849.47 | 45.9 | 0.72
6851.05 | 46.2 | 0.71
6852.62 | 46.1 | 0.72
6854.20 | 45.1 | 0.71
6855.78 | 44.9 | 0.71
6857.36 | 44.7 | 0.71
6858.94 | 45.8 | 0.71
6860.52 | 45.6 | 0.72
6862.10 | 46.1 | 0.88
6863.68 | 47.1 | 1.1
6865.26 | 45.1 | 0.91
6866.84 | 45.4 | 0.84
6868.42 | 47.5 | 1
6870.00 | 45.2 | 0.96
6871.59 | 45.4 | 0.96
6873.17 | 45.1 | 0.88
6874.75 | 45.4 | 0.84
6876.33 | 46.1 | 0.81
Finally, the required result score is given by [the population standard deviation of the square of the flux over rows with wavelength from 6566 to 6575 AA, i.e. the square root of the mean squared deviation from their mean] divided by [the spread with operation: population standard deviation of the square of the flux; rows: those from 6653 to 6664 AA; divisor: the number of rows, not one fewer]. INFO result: 1.6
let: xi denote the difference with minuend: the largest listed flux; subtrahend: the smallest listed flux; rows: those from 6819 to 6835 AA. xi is 2.8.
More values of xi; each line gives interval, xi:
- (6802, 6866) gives 3.1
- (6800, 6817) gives 1.8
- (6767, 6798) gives 2.7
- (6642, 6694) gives 3.3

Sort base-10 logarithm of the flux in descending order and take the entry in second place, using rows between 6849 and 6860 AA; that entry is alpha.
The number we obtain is 1.66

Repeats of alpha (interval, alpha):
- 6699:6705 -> 1.68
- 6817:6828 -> 1.67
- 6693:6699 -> 1.68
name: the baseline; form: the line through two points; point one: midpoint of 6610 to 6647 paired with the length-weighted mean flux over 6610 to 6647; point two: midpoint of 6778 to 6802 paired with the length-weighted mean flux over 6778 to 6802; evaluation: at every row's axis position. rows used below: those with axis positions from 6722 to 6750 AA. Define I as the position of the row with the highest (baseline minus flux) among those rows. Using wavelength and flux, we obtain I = 6741.51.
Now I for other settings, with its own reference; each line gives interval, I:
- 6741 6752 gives 6741.51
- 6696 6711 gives 6710.53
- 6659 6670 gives 6662.80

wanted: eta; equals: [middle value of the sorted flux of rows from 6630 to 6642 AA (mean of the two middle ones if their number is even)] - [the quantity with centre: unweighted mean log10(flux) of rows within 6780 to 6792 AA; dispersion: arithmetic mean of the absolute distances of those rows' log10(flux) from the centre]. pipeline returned 48.1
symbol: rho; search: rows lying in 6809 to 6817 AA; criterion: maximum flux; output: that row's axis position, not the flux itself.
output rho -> 6813.29 AA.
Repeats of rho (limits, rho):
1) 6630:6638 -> 6636.77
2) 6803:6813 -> 6808.59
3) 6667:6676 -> 6667.41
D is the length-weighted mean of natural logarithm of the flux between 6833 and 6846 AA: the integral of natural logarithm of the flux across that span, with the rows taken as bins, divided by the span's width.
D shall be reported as 3.81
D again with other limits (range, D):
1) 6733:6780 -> 3.84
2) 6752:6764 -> 3.85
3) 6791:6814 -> 3.83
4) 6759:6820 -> 3.83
